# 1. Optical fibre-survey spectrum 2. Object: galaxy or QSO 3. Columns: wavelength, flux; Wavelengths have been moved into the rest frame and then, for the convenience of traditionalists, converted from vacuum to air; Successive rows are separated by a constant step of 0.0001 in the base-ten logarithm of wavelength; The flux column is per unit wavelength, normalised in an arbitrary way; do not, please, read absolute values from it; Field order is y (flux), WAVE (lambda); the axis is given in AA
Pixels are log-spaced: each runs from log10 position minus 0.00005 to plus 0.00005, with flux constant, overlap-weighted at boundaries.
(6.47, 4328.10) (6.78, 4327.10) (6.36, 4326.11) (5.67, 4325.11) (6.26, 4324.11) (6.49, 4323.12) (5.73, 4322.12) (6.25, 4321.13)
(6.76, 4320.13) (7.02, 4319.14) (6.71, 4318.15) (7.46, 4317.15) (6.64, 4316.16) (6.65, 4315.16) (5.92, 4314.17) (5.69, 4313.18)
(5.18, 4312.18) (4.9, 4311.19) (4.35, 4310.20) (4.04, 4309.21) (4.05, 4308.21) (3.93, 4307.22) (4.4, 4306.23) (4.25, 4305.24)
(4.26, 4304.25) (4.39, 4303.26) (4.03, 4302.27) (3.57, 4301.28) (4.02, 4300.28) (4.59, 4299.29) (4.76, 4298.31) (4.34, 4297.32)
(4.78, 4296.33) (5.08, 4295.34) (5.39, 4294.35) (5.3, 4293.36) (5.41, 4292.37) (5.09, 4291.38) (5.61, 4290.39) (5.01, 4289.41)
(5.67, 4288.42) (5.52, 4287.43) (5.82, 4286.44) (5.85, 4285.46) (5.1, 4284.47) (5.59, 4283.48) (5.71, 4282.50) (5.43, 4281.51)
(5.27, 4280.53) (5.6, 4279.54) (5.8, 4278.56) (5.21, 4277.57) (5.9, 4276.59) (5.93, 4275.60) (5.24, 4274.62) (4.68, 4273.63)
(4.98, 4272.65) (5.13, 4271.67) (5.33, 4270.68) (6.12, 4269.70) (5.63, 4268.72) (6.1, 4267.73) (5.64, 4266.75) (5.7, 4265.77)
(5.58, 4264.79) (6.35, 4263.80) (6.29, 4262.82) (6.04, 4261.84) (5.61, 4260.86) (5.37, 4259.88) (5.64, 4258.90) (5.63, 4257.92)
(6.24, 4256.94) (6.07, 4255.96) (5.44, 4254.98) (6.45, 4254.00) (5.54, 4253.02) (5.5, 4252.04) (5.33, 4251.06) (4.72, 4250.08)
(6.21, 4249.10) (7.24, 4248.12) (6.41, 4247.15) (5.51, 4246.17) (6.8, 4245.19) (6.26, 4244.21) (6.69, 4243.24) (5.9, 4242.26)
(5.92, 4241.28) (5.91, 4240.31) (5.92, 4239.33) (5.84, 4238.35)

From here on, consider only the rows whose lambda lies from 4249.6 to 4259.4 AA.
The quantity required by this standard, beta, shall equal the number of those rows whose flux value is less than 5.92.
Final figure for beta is 7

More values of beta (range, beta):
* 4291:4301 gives 10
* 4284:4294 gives 10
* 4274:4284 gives 9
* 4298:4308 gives 10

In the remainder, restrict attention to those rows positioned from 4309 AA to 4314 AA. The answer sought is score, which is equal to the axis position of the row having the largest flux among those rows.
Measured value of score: 4313.18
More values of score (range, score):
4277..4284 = 4278.56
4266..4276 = 4269.70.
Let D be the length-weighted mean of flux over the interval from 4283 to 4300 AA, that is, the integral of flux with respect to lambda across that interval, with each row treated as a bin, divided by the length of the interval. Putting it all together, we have 5.2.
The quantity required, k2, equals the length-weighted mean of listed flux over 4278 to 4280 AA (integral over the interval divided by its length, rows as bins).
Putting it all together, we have 5.7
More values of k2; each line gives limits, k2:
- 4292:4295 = 5.3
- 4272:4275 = 5.0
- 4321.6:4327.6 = 6.2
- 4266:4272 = 5.7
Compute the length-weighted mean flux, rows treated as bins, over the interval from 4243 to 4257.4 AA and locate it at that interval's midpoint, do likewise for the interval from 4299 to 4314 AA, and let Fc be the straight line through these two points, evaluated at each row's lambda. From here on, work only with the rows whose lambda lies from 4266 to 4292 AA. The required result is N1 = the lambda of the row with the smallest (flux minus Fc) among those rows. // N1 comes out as 4273.63 AA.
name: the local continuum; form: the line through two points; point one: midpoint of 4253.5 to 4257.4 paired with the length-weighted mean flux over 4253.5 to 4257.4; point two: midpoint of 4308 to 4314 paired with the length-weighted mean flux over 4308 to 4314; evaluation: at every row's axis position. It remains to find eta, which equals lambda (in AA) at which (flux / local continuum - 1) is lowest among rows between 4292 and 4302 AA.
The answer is 4301.28 AA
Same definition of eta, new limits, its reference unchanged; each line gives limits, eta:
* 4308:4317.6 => 4308.21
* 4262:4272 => 4271.67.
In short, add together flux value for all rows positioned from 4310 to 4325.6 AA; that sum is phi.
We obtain 98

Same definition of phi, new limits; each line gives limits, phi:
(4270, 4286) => 87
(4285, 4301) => 82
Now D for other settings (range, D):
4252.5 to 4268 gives 5.9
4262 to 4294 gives 5.6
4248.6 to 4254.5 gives 5.6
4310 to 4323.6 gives 6.2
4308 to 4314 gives 4.8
